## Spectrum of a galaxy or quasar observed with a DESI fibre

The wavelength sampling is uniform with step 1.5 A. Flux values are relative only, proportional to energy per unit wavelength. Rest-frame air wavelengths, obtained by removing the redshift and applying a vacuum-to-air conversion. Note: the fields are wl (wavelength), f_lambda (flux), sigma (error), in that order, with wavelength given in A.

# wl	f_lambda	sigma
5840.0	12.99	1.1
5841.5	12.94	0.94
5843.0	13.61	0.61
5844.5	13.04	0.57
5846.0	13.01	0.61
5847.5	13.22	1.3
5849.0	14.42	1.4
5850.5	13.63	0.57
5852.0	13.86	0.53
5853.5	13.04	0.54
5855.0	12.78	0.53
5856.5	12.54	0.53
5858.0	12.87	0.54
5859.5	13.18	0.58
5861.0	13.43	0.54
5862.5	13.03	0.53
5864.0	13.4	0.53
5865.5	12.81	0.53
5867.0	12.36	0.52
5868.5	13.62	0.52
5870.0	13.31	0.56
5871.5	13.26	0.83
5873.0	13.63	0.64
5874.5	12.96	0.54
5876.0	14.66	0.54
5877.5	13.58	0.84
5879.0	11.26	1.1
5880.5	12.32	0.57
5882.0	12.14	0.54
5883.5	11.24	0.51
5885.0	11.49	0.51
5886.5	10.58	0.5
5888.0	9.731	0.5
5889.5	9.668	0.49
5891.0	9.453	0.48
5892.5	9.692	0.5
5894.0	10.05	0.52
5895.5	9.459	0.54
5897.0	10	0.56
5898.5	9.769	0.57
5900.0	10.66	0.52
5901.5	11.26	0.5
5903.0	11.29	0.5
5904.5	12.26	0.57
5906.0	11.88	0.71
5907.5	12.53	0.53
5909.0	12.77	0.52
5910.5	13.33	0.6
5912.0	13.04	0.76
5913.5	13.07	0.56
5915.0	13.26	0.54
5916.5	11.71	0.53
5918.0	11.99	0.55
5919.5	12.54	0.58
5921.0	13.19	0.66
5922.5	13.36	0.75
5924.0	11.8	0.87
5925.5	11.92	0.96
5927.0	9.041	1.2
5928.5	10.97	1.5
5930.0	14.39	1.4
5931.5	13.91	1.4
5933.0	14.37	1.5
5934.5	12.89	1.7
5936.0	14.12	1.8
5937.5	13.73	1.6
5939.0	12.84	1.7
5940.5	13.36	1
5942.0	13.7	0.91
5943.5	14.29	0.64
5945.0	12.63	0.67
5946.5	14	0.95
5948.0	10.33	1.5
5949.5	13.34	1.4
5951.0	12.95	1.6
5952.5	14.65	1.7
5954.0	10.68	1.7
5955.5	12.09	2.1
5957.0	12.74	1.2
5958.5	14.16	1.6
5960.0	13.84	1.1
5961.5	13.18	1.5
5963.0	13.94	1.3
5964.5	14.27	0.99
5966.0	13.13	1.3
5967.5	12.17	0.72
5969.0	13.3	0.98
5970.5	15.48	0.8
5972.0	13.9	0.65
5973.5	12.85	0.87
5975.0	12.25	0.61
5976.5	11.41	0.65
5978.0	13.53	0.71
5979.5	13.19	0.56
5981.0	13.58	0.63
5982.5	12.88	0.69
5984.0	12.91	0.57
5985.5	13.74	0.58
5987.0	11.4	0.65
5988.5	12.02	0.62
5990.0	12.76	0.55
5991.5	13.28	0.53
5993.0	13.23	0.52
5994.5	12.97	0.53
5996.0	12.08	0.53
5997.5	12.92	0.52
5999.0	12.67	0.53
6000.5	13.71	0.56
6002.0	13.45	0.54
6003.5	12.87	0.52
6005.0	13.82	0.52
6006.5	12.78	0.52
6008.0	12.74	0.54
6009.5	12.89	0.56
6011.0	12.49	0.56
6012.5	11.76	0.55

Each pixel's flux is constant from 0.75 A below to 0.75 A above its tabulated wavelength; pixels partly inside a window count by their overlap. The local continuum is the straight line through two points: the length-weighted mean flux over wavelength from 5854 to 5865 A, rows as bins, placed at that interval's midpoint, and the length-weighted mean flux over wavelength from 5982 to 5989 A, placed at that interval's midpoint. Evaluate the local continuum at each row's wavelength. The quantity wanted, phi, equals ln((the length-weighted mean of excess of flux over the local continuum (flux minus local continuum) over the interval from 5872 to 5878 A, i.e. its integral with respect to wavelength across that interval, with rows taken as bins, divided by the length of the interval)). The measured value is -0.3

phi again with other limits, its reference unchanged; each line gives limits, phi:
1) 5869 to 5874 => -0.9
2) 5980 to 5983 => -0.4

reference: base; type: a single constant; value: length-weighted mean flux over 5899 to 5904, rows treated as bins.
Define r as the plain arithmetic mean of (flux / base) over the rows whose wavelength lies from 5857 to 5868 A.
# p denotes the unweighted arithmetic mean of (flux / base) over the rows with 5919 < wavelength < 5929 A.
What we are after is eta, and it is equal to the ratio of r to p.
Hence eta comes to 1.100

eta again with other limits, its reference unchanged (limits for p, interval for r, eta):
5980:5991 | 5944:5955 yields 0.992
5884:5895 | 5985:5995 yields 1.265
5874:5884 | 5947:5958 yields 0.984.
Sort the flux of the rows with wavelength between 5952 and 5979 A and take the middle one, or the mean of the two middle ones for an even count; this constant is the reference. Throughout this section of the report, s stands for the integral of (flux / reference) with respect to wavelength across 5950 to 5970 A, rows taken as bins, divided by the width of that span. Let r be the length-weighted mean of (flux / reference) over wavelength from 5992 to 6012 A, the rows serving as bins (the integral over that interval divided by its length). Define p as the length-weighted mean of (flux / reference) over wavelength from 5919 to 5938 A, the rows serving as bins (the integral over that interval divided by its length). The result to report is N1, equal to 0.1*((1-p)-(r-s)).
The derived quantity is 0.005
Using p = 0.965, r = 0.98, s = 0.996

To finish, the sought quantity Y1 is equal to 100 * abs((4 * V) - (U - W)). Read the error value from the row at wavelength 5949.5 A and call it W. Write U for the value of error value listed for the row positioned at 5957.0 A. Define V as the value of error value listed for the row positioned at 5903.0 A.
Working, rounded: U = 1.20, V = 0.50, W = 1.40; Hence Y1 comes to 220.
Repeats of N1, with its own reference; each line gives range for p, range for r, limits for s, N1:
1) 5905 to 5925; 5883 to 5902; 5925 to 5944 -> 0.026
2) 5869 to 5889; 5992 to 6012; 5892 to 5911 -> -0.007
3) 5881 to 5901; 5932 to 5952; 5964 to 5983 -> 0.021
